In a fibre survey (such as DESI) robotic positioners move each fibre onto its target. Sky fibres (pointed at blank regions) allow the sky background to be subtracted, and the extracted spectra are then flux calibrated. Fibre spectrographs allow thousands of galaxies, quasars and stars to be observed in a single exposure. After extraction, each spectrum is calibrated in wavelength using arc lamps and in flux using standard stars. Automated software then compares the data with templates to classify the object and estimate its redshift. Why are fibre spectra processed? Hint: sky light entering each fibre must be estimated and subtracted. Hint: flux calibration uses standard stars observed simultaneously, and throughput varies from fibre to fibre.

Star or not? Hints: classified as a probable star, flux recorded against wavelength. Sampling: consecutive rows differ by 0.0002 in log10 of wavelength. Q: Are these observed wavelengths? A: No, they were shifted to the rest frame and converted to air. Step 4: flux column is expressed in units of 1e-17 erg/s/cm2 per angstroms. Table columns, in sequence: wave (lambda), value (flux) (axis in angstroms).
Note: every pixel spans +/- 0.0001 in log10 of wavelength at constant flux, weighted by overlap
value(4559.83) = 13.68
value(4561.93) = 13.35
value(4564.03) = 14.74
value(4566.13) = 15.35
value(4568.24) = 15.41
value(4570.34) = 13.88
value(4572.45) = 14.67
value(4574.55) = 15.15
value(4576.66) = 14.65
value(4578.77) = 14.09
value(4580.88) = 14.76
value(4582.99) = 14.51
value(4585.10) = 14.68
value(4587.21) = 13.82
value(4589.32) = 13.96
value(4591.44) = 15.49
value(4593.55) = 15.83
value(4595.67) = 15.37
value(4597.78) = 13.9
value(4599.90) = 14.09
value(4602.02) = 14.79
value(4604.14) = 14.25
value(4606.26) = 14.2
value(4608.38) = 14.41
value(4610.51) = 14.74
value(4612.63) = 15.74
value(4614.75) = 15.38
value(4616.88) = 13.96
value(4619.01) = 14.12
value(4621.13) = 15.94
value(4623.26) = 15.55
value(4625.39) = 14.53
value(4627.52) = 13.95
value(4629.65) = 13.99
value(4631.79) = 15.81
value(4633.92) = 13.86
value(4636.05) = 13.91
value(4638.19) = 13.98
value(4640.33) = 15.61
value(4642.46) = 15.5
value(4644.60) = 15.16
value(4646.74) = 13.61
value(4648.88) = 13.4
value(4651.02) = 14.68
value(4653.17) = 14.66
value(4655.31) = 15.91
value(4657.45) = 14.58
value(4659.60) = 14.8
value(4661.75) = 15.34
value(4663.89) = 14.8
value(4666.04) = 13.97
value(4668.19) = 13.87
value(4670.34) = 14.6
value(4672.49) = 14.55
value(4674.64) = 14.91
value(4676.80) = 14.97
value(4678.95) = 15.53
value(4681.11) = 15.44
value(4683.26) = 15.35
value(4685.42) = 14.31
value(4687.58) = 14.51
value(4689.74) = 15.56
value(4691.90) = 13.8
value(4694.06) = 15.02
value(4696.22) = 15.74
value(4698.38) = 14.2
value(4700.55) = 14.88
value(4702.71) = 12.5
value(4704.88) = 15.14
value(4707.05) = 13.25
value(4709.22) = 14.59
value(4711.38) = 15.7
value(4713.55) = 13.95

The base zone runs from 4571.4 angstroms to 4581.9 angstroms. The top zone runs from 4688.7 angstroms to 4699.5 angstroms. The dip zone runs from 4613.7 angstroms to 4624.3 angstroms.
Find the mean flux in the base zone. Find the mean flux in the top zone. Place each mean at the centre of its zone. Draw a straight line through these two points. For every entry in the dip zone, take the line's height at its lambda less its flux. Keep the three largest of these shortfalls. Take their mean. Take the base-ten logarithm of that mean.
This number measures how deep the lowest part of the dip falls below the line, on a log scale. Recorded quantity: -0.61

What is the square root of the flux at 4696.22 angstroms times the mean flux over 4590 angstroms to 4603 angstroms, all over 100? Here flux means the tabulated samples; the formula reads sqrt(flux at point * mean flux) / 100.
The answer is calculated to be 0.153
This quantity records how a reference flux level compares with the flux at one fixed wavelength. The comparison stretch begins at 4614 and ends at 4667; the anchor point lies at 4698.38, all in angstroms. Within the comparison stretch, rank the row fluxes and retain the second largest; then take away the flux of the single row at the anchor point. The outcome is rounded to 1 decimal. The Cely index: 1.7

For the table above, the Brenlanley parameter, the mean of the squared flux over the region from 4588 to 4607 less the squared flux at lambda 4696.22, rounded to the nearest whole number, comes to -33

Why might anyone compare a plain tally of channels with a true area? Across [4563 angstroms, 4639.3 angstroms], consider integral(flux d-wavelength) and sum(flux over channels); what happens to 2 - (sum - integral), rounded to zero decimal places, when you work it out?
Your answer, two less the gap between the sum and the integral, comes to 592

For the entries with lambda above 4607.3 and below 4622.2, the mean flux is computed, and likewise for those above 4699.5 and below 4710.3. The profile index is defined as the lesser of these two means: 14.1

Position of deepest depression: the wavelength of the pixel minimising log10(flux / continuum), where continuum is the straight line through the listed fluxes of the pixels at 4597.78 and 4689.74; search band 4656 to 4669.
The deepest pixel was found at 4668.19 angstroms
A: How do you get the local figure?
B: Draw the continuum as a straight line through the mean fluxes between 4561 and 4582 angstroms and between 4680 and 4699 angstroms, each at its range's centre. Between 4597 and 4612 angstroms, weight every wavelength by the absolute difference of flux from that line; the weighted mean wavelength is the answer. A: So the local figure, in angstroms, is 4602.3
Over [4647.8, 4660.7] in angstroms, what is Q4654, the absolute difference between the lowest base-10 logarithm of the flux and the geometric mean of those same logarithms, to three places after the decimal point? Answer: 0.039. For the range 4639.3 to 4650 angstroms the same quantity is 0.038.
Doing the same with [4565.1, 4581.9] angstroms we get 0.026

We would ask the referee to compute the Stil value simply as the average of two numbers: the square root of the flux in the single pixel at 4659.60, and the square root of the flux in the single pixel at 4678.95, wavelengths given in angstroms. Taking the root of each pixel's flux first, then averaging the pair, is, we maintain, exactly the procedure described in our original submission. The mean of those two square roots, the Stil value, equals 3.89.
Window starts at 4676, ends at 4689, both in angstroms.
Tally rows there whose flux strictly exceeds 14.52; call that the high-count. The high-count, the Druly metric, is 4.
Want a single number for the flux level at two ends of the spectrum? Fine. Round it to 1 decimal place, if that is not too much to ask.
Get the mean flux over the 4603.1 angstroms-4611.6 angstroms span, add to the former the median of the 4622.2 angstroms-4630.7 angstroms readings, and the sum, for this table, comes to 28.7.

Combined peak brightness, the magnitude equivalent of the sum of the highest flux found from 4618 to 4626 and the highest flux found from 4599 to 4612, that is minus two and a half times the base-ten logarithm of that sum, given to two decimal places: -3.72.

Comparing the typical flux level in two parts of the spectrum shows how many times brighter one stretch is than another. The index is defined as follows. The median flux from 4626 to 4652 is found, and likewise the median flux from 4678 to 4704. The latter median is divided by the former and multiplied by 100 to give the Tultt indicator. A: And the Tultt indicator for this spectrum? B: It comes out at 107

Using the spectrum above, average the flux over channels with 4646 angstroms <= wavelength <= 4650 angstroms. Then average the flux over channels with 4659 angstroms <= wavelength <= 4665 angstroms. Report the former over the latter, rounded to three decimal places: 0.902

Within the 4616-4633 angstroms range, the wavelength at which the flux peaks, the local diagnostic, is 4621.13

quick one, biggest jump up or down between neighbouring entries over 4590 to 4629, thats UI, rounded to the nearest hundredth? 1.82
